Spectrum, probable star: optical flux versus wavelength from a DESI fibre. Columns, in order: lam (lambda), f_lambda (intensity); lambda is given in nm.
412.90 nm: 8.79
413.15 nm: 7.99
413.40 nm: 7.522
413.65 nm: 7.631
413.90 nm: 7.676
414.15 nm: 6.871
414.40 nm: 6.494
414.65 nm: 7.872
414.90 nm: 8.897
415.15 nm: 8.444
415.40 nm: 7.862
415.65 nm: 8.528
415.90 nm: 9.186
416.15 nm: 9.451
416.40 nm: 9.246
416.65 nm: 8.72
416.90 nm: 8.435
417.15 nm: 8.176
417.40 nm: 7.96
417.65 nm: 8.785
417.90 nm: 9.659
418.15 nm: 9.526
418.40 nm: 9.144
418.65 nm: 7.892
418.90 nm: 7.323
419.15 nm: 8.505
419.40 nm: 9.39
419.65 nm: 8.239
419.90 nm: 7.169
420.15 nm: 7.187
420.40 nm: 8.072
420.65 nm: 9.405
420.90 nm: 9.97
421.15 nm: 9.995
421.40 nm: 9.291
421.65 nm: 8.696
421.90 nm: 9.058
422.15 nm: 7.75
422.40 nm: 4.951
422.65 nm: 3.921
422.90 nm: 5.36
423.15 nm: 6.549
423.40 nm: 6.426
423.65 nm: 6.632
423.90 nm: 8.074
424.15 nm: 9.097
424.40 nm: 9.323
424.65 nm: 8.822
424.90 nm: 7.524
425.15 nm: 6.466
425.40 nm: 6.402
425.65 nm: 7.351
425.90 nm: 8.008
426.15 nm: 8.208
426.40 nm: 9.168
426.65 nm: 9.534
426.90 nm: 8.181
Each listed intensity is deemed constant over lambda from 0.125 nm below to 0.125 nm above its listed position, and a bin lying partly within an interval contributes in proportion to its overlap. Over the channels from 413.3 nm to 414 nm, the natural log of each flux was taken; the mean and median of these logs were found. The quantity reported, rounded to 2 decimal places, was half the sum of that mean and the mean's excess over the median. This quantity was 1.01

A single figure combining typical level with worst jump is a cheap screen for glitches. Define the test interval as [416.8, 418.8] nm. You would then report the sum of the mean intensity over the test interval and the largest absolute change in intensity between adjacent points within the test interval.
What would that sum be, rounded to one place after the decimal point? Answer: 9.9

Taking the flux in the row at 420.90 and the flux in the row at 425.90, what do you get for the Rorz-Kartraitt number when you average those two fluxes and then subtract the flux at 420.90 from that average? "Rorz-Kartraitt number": -1.0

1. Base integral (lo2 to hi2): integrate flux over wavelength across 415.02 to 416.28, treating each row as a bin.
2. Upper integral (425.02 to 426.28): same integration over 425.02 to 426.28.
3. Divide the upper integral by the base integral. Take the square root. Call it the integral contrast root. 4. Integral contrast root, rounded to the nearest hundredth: 0.92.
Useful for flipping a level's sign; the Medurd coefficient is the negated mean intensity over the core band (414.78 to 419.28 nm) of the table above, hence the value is -8.7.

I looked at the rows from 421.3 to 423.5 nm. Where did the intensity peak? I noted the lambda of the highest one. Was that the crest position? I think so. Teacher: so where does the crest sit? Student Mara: 421.40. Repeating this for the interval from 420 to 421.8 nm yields 421.15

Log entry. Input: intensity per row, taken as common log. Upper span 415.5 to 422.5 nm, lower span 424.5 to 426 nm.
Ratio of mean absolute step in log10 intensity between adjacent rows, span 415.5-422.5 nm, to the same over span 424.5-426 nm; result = 0.81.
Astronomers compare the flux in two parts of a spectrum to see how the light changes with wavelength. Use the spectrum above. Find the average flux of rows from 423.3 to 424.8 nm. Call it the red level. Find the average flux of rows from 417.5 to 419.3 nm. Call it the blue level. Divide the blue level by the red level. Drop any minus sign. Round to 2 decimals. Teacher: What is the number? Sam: 1.08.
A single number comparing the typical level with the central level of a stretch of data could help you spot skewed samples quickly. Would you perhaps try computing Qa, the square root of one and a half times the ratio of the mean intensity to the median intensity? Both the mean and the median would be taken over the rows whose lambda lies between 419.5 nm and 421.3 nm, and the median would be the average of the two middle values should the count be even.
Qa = 1.25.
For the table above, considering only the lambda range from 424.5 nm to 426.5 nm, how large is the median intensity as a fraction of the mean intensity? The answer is 1.00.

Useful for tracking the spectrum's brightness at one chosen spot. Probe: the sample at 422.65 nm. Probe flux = 3.921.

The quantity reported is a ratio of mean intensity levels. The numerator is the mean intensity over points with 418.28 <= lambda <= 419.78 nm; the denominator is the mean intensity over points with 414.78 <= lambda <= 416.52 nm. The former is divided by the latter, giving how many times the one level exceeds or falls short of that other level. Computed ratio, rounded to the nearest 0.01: 0.96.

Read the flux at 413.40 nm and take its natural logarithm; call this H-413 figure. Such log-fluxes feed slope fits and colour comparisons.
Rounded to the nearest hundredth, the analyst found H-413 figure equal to 2.02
